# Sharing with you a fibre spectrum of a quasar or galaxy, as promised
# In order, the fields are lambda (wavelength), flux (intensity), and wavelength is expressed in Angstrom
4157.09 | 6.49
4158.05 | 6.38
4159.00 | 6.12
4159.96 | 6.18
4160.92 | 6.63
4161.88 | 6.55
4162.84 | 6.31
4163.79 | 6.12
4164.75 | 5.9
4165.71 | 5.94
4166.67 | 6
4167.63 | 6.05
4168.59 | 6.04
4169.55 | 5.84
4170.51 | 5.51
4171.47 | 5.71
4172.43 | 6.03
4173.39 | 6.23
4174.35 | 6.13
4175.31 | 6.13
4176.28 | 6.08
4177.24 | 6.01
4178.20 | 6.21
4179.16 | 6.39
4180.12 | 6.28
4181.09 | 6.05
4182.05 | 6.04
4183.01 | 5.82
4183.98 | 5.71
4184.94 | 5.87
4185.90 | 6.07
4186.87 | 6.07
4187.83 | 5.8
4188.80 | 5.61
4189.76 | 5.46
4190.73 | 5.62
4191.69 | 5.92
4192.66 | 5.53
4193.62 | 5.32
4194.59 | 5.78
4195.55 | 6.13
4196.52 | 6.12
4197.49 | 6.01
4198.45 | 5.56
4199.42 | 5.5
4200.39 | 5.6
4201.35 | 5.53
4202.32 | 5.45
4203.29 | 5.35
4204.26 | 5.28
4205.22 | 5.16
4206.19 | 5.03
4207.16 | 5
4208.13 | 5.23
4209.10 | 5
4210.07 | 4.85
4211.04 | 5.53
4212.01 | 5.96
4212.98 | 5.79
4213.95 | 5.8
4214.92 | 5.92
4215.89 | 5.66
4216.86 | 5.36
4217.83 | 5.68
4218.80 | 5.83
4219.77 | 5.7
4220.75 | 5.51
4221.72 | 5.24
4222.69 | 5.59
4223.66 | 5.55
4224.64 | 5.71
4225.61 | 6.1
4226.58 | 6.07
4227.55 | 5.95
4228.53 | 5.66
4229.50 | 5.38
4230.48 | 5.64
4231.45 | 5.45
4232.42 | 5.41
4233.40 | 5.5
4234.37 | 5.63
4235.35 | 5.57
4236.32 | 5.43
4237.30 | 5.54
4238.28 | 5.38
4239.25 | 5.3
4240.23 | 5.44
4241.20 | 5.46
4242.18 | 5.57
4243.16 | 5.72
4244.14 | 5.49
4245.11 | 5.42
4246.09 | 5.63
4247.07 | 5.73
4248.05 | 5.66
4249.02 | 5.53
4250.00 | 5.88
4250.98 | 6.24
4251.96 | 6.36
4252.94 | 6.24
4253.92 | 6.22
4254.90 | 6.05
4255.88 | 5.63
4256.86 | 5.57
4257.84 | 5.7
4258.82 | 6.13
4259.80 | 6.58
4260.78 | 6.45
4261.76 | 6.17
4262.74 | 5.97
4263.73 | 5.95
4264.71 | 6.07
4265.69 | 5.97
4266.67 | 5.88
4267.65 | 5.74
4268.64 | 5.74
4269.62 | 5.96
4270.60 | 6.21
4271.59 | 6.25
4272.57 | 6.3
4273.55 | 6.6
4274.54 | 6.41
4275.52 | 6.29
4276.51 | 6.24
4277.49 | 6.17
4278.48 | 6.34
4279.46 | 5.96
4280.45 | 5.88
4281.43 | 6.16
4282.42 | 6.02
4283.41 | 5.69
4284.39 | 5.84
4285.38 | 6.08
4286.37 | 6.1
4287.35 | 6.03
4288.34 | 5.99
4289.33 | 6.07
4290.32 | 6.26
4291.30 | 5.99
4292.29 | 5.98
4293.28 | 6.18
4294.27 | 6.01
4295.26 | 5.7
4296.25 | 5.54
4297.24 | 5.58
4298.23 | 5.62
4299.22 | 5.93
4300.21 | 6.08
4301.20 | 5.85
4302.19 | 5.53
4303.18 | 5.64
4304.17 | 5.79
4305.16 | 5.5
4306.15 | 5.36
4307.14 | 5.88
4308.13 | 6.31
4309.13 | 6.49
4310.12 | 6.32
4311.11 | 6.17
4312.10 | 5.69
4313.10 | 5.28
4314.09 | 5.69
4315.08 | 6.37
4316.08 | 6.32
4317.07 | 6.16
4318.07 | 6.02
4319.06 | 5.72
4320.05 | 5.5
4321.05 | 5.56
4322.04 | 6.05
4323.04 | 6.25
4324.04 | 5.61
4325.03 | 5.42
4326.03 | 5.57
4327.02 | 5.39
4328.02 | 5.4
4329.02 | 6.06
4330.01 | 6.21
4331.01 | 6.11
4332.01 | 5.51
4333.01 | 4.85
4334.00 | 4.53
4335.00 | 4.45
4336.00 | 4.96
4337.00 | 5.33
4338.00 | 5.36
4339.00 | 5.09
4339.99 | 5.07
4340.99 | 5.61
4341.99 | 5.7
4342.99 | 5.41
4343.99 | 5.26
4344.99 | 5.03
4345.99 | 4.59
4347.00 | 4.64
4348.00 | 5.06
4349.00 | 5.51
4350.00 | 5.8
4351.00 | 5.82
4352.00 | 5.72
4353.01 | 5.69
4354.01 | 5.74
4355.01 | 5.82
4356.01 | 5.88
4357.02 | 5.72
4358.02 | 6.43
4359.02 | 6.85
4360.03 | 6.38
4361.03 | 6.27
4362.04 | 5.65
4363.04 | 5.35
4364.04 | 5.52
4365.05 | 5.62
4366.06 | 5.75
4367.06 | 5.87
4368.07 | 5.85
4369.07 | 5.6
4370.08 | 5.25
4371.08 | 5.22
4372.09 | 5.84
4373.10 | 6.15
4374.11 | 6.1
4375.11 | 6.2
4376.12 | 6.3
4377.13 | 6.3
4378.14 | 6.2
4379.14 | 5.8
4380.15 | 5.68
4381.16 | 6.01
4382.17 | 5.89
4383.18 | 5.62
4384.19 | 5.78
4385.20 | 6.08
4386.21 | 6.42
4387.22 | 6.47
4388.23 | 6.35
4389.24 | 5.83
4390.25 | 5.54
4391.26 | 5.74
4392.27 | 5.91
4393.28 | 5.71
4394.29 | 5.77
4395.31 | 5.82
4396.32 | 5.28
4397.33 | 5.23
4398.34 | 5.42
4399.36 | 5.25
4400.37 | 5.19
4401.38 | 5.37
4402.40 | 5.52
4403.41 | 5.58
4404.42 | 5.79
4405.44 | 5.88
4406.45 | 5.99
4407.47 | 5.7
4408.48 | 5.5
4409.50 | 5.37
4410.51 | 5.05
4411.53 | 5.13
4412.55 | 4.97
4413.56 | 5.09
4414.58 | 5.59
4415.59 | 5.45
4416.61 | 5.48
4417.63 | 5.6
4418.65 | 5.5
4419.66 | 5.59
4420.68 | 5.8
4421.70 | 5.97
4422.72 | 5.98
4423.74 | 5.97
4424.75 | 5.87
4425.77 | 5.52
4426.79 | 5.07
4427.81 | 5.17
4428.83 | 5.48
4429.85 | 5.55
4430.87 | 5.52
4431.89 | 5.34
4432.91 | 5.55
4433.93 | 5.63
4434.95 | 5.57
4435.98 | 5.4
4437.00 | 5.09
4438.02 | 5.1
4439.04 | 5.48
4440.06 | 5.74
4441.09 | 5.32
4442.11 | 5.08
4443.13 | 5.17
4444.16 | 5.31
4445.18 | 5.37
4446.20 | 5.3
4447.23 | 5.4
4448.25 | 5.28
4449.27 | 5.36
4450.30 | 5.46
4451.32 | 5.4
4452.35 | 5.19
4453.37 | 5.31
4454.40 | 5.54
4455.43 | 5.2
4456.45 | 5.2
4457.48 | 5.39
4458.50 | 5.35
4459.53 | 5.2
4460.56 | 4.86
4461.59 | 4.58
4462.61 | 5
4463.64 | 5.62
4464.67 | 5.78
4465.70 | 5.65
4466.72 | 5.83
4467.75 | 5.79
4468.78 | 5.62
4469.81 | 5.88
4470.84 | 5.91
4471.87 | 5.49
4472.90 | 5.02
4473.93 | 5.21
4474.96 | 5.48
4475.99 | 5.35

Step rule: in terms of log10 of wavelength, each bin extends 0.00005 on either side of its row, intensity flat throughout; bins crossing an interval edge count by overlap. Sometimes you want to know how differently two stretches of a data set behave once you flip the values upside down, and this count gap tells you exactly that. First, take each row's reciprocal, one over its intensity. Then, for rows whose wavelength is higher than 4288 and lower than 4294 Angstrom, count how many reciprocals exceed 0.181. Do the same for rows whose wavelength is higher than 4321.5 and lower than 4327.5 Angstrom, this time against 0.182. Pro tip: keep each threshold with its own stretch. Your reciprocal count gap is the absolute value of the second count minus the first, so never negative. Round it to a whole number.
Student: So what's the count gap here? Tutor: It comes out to 2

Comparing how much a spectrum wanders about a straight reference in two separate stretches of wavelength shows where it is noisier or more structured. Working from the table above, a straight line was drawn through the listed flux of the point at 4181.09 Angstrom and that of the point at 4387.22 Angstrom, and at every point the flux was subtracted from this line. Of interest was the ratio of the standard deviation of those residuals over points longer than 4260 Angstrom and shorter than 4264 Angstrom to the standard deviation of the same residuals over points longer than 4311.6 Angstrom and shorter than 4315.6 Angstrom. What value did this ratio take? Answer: 0.5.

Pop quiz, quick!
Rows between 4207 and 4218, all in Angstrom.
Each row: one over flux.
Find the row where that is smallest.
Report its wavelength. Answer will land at 4212.01 Angstrom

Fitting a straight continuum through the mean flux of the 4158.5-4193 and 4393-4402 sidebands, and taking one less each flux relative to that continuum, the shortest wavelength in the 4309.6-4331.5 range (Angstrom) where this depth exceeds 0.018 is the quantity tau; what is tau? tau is 4313.10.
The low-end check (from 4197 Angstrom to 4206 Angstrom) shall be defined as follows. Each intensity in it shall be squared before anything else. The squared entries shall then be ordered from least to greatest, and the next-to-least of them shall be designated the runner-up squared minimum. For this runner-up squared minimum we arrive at 28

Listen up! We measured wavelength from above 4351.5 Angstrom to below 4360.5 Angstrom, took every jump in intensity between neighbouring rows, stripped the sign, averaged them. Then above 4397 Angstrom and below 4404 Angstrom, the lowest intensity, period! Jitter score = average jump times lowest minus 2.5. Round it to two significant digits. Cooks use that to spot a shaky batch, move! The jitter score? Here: -1.2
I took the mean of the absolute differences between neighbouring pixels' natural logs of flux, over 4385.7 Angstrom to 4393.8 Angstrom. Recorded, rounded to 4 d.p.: 0.0374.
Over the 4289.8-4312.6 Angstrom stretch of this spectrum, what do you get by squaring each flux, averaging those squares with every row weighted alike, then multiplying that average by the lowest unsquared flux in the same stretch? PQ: 186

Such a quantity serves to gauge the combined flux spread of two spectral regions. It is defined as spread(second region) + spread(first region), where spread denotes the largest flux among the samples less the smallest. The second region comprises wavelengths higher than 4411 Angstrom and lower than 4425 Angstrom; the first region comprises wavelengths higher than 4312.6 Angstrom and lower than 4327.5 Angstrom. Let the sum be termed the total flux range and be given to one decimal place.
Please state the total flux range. 2.1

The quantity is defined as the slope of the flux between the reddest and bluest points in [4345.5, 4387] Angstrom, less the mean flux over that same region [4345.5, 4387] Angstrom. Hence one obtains -5.8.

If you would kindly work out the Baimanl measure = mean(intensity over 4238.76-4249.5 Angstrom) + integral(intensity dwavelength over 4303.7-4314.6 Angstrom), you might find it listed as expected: 69.5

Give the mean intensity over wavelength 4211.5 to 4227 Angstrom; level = 5.7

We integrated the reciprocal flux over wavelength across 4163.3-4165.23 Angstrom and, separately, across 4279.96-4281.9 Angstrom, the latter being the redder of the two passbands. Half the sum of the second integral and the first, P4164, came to 0.323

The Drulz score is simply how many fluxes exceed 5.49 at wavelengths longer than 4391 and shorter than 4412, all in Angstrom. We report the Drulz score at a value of 12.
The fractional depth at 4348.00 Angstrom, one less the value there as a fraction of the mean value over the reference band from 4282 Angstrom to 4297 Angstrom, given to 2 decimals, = 0.15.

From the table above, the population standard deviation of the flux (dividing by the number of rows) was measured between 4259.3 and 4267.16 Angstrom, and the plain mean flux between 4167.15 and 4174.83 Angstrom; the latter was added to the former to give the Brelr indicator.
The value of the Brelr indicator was 6.18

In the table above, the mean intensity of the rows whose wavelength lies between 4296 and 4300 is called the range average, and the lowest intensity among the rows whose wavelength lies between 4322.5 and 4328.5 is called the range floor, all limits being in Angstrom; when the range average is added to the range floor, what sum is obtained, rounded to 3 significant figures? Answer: 11.1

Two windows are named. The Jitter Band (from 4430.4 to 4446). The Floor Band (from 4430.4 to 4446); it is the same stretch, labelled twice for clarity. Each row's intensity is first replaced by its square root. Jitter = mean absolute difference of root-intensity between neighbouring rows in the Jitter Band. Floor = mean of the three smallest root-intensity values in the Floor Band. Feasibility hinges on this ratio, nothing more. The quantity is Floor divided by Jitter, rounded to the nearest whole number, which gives 56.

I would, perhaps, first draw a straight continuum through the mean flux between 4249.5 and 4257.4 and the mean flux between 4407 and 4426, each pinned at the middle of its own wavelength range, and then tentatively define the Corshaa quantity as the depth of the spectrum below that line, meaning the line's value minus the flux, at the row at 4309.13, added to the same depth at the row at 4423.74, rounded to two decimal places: -1.09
